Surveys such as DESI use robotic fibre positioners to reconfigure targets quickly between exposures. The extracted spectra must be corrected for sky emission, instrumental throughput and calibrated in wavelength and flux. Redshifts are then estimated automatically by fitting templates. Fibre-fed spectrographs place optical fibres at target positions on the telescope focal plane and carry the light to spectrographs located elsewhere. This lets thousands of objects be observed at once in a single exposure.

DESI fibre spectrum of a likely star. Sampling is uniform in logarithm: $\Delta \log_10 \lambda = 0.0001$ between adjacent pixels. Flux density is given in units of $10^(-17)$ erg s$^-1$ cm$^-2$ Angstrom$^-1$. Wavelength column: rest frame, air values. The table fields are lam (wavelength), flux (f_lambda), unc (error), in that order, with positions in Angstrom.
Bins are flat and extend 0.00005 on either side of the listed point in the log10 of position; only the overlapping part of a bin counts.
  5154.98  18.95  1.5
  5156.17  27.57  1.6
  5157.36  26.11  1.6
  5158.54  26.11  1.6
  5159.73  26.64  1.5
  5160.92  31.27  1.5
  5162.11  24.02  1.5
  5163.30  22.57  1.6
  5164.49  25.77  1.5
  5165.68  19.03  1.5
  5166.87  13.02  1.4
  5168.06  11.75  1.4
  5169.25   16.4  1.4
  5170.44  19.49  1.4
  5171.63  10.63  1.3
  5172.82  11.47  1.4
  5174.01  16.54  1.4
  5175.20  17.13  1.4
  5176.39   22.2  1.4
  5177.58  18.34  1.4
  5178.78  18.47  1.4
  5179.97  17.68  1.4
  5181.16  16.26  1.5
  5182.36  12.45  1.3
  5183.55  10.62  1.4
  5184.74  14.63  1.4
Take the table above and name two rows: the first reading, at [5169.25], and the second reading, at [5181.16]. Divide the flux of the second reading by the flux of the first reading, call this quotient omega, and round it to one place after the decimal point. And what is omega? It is 1.0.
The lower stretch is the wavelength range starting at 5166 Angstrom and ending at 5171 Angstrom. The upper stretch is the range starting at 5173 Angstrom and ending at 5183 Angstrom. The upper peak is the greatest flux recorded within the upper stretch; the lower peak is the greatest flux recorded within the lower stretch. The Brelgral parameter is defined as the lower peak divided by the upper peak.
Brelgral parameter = 0.88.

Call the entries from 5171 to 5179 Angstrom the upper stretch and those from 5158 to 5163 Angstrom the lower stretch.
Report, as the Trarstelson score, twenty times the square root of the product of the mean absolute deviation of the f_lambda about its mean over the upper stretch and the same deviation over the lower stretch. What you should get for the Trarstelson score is 51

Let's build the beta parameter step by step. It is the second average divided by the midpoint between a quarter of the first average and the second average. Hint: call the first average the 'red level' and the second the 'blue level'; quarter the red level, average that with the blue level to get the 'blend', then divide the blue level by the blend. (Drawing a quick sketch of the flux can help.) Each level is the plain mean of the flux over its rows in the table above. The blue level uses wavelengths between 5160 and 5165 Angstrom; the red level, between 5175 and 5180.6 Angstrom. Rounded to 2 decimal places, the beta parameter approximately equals 1.69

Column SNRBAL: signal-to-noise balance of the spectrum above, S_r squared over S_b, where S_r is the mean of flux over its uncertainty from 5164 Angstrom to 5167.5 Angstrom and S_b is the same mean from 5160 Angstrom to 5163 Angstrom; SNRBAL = 9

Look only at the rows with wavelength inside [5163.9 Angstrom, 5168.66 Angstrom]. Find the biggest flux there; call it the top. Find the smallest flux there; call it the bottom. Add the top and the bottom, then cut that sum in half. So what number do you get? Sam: 18.8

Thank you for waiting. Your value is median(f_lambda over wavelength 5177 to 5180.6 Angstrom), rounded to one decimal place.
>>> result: 18.3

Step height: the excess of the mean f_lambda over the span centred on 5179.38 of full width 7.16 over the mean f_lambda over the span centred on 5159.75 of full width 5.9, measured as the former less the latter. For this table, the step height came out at -9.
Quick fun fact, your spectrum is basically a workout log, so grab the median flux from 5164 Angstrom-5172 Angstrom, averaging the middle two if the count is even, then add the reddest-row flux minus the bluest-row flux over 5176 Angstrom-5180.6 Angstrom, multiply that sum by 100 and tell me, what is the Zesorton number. 1188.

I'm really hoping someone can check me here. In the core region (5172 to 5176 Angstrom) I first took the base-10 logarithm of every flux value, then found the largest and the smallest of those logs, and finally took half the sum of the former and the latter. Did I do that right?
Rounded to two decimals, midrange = 1.15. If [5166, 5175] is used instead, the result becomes 1.16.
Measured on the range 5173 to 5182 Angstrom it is 1.28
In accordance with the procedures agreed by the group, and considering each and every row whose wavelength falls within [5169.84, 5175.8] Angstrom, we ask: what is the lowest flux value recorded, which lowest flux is 10.63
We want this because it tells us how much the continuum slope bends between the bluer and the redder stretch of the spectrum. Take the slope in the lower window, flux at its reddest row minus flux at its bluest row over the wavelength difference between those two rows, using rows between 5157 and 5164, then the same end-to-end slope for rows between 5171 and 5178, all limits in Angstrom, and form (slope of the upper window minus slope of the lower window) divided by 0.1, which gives 19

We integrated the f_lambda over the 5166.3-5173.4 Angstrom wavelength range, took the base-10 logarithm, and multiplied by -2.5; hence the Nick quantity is -4.98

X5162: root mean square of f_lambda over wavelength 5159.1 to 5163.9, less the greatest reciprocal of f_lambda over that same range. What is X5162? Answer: 26.3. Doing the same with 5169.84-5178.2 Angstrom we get 16.9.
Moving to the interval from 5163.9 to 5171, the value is 18.1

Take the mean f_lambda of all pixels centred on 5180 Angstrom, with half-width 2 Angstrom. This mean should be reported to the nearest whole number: 17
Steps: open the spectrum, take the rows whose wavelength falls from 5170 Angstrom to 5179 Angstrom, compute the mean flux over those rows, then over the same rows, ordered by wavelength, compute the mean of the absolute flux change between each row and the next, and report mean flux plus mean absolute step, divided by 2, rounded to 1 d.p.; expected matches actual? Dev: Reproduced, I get 10.1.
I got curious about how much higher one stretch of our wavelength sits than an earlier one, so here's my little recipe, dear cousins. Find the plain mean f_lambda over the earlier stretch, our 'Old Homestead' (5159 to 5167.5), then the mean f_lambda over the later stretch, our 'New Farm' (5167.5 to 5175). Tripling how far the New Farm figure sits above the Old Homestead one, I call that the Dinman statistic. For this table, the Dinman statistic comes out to -26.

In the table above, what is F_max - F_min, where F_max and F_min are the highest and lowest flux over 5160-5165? 8.7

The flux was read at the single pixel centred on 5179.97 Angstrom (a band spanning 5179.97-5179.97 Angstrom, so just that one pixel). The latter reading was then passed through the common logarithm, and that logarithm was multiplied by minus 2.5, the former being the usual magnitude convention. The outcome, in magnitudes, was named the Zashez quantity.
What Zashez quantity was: -3.12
